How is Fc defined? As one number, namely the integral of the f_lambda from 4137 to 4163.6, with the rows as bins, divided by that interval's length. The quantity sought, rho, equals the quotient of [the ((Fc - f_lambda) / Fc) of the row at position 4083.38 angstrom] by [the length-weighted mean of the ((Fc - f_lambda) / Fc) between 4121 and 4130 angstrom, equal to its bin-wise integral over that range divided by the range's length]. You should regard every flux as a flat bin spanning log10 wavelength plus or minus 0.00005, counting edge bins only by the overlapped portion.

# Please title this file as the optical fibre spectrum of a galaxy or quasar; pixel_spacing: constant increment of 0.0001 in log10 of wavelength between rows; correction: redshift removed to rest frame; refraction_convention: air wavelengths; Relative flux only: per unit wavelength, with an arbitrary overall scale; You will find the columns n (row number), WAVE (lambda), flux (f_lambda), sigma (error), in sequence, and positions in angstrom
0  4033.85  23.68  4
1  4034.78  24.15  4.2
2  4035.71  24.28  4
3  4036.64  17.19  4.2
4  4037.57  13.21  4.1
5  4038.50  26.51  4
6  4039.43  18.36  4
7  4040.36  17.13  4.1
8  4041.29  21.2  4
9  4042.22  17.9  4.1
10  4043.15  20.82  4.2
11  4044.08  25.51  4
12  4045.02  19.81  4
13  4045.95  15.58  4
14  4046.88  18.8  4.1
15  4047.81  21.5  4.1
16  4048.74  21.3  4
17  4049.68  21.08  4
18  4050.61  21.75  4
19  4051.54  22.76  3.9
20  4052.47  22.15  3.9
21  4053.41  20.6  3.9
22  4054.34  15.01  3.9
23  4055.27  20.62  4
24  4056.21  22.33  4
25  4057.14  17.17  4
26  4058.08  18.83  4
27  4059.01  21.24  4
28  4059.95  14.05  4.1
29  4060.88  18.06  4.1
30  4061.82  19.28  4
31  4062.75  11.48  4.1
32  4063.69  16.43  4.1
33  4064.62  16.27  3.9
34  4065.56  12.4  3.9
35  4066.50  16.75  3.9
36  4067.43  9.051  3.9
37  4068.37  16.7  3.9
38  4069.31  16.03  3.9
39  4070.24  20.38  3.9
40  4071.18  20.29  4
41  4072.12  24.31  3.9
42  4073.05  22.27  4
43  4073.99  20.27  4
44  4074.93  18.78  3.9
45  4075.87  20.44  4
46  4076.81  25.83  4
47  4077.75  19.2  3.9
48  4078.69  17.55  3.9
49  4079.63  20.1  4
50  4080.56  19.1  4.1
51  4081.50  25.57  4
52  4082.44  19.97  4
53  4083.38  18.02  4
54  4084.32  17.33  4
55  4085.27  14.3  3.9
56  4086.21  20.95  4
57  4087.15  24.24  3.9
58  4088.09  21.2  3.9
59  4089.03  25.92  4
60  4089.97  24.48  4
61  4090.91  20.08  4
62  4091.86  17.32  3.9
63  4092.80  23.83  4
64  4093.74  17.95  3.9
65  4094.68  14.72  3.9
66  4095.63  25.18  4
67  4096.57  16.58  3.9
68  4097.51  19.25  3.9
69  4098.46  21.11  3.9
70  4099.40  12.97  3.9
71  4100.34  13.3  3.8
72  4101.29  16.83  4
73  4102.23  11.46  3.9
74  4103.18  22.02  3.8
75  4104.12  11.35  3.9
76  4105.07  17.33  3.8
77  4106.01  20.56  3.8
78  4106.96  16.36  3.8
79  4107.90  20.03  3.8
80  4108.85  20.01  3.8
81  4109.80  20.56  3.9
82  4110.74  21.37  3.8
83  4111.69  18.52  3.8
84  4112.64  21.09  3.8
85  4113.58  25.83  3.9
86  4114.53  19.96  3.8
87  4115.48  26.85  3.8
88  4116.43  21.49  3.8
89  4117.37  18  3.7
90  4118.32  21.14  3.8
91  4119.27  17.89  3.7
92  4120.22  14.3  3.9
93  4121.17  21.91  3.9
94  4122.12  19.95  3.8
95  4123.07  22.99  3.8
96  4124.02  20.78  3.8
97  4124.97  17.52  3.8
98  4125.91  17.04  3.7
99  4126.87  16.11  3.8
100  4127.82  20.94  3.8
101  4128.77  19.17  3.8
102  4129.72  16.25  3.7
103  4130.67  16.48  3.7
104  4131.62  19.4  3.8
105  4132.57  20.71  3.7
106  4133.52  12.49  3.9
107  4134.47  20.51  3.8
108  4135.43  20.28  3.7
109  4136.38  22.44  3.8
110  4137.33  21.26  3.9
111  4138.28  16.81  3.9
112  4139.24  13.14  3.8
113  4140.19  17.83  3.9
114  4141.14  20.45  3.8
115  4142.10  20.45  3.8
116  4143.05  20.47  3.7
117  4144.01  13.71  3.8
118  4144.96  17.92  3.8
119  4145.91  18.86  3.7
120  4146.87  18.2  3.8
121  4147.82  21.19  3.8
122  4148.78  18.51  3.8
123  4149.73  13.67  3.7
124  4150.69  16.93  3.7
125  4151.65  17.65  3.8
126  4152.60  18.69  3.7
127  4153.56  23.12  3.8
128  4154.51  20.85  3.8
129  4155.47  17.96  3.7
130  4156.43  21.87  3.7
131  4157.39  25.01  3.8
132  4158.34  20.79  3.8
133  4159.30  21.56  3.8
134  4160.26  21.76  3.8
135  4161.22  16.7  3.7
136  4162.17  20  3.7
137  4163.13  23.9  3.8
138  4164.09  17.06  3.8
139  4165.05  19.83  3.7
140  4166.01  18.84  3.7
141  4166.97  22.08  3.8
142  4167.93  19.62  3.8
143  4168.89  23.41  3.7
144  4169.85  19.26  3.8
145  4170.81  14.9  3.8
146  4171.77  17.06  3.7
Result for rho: 134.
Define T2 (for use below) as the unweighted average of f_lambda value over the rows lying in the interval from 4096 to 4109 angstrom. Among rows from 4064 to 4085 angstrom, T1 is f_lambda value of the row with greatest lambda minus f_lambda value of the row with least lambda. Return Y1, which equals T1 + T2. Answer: 18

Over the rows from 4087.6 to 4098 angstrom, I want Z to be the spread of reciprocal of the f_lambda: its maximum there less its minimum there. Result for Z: 0.0294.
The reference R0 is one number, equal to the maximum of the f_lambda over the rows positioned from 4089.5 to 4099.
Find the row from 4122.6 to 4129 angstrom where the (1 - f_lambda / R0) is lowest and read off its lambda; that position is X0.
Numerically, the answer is 4123.07 angstrom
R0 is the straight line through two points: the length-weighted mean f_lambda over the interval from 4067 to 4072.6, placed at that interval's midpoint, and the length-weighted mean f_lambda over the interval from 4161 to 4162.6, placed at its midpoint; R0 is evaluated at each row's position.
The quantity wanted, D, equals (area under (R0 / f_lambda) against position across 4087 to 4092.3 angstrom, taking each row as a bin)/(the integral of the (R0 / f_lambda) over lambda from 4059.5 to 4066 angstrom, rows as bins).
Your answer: 0.57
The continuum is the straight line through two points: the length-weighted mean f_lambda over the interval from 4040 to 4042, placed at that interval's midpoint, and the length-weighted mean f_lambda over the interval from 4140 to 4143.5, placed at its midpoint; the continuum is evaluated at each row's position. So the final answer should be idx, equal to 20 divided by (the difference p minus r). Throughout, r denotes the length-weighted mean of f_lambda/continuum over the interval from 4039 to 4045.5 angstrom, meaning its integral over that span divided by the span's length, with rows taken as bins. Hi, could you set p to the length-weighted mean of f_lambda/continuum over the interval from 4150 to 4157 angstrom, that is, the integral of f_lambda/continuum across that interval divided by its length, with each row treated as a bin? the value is -250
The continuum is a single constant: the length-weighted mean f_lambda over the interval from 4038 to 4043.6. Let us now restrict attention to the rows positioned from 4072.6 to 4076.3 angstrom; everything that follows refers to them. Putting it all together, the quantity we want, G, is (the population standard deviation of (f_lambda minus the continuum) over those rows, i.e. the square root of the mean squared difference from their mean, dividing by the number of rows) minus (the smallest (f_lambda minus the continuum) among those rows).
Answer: 3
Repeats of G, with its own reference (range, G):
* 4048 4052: 0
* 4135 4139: 6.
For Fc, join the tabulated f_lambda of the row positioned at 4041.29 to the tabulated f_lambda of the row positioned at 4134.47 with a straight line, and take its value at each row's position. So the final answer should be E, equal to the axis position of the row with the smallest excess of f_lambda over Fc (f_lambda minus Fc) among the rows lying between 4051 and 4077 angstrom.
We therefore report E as 4067.43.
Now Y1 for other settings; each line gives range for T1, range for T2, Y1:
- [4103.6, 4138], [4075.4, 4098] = 30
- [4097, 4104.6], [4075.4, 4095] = 12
